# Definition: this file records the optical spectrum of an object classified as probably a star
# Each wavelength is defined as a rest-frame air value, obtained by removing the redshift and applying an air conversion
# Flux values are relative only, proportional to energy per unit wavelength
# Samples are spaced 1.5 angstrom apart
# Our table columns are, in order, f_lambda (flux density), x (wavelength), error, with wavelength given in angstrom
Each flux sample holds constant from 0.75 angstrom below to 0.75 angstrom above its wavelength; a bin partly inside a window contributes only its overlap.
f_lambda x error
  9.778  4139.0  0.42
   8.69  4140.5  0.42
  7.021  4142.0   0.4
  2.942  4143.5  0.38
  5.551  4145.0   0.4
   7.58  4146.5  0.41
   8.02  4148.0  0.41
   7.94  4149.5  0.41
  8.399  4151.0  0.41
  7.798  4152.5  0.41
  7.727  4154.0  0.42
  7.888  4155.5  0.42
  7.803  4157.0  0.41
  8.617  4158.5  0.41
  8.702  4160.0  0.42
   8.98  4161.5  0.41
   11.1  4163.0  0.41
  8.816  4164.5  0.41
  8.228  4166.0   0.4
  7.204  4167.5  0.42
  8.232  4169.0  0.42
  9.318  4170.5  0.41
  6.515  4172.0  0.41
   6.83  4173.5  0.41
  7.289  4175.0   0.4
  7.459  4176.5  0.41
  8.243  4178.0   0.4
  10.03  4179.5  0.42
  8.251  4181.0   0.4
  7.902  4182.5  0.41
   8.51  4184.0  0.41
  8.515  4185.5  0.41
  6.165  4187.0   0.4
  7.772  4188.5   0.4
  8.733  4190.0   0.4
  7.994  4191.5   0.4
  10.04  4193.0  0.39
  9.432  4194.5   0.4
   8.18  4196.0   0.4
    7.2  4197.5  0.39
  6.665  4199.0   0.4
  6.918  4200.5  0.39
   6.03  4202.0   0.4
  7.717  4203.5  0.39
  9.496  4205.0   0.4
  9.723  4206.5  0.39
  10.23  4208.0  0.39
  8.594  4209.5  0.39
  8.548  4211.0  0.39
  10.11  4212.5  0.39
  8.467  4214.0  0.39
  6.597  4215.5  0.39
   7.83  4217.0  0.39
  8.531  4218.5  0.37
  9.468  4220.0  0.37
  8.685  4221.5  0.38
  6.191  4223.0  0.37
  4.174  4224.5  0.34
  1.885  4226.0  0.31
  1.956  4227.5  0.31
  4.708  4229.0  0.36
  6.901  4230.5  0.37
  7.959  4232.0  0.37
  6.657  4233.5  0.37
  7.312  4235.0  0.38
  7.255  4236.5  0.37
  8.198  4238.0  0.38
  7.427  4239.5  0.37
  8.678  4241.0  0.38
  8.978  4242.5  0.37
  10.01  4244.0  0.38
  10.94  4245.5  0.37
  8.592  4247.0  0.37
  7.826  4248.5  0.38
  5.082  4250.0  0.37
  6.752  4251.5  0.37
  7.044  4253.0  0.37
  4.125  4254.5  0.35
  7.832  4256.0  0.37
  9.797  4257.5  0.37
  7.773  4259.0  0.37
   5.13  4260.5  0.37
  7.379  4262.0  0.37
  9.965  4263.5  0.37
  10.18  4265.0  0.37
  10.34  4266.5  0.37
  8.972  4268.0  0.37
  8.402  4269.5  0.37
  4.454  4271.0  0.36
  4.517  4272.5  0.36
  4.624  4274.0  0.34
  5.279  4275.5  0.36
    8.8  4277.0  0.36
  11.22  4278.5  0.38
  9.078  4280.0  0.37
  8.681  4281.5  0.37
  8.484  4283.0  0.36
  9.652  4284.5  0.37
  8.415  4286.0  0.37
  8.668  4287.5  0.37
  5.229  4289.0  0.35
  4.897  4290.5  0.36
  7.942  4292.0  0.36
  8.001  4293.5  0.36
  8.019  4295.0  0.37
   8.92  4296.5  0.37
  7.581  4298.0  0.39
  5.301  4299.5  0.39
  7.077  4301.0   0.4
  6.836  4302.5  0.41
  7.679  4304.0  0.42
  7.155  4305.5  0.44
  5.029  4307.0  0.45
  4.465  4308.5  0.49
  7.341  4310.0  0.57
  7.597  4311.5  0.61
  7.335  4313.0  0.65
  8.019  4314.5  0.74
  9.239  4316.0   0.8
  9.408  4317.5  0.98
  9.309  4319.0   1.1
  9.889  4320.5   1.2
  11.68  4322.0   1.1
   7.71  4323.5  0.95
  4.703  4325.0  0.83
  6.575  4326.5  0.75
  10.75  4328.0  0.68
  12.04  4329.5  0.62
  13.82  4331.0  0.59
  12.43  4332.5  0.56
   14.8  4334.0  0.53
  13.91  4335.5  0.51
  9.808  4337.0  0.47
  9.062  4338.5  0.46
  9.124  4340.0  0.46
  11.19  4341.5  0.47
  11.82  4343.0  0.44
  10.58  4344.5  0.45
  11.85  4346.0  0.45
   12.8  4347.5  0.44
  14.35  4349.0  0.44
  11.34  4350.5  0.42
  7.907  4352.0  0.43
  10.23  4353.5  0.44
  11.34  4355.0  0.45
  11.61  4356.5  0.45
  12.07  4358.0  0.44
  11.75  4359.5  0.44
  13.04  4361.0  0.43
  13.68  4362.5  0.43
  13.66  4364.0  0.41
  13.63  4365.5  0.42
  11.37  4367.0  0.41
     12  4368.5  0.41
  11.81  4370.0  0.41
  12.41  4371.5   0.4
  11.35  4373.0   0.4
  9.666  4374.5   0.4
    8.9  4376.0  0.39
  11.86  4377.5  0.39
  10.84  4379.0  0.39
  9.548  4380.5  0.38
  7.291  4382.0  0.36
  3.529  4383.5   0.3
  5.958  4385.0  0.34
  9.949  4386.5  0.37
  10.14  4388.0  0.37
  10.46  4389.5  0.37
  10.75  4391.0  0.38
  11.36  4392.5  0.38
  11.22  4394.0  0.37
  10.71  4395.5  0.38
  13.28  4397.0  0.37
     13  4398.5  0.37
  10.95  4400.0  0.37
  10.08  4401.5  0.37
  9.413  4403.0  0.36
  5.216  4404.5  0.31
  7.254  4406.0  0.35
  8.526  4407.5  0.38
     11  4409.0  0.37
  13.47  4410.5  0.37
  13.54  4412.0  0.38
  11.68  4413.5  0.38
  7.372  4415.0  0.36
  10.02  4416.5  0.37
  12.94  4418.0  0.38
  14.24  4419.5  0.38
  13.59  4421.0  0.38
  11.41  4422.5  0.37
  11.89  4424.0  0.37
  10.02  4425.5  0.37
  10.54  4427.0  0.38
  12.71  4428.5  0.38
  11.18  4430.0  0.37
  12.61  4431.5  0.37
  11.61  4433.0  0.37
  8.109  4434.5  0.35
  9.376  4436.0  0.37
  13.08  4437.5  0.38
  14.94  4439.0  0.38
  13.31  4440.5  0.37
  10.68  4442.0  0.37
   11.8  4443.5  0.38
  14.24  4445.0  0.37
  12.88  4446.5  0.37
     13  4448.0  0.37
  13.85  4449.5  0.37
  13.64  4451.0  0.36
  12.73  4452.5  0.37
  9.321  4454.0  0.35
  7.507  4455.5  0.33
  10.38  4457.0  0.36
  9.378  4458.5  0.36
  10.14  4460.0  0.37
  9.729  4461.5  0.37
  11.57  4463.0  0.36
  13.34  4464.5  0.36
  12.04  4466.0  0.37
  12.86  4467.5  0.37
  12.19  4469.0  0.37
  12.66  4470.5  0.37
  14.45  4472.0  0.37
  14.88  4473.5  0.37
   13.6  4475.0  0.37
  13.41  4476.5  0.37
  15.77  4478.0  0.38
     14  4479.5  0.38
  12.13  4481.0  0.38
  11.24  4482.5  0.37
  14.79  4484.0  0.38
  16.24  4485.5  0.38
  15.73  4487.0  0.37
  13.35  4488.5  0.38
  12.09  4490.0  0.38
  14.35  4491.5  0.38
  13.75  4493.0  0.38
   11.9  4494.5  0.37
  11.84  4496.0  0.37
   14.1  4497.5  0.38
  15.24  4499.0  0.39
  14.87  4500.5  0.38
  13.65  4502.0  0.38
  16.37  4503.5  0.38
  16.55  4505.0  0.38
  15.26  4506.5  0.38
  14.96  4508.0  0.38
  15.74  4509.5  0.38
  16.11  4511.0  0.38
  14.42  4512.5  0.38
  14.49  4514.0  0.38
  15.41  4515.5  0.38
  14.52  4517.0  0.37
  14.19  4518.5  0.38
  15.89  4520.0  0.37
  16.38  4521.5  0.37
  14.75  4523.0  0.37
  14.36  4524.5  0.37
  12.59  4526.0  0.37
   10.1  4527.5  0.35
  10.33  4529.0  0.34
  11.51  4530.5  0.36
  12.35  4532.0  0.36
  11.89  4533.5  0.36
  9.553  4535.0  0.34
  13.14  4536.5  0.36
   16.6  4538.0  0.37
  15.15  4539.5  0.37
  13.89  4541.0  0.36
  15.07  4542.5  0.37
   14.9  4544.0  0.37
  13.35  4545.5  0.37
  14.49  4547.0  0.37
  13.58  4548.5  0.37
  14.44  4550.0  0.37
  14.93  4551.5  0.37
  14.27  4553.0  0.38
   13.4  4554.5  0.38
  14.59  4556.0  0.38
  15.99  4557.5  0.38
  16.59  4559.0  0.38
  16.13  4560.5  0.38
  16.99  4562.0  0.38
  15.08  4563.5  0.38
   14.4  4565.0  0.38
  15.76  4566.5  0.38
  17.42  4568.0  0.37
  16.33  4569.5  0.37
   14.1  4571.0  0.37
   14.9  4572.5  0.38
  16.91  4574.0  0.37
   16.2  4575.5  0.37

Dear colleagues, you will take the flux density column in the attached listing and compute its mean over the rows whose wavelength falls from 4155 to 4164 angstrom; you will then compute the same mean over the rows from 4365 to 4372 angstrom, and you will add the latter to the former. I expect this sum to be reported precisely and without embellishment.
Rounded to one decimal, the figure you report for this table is 21.1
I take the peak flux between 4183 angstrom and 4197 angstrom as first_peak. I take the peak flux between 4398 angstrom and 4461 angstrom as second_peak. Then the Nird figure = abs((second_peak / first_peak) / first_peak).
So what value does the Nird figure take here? 0.15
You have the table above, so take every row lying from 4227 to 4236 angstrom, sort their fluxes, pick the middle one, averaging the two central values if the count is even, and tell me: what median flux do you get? 6.8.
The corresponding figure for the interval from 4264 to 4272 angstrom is 9.0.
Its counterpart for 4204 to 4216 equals 9.0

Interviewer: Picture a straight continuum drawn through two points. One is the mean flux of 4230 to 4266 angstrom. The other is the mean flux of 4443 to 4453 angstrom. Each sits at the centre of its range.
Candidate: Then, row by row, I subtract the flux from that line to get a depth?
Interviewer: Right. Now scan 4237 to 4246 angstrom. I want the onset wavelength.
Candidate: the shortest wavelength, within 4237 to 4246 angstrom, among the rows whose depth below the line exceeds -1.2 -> 4238.0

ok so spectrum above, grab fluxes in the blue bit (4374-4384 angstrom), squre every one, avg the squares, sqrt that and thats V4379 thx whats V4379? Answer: 9.2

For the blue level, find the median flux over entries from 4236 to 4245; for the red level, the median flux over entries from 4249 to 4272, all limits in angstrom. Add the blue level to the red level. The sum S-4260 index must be 16.2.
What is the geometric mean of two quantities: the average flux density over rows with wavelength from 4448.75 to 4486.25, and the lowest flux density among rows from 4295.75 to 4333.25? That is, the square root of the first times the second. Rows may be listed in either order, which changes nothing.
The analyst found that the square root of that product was 7.5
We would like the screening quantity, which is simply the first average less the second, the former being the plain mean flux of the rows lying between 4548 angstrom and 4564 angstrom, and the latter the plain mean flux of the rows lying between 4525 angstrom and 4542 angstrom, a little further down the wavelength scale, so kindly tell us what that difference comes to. 3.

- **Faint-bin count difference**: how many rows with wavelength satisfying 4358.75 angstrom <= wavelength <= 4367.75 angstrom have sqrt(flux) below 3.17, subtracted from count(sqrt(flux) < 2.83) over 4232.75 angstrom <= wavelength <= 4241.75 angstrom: 4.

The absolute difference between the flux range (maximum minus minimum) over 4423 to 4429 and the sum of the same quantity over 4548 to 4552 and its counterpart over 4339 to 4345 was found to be 1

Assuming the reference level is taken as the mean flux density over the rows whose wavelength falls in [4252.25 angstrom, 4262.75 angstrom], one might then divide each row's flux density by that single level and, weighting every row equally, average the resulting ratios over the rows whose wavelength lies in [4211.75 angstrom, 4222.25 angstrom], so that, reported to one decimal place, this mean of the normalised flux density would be 1.2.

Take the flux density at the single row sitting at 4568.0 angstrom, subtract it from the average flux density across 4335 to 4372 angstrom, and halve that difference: -2.9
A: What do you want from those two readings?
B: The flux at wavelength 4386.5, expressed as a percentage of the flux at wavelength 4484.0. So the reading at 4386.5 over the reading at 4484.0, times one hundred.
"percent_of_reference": 67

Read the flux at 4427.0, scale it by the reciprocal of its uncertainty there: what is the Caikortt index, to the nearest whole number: 28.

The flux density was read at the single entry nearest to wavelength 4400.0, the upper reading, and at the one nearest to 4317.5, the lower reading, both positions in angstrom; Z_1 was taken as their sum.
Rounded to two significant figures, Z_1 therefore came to 20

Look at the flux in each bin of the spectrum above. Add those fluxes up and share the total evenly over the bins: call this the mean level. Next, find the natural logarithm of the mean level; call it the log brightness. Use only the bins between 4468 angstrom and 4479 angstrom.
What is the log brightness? 2.63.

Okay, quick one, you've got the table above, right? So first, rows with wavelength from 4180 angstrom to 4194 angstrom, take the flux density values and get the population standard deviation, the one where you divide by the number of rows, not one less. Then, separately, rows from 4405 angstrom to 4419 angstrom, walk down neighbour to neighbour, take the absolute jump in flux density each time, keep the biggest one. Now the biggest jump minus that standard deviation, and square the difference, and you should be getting 11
